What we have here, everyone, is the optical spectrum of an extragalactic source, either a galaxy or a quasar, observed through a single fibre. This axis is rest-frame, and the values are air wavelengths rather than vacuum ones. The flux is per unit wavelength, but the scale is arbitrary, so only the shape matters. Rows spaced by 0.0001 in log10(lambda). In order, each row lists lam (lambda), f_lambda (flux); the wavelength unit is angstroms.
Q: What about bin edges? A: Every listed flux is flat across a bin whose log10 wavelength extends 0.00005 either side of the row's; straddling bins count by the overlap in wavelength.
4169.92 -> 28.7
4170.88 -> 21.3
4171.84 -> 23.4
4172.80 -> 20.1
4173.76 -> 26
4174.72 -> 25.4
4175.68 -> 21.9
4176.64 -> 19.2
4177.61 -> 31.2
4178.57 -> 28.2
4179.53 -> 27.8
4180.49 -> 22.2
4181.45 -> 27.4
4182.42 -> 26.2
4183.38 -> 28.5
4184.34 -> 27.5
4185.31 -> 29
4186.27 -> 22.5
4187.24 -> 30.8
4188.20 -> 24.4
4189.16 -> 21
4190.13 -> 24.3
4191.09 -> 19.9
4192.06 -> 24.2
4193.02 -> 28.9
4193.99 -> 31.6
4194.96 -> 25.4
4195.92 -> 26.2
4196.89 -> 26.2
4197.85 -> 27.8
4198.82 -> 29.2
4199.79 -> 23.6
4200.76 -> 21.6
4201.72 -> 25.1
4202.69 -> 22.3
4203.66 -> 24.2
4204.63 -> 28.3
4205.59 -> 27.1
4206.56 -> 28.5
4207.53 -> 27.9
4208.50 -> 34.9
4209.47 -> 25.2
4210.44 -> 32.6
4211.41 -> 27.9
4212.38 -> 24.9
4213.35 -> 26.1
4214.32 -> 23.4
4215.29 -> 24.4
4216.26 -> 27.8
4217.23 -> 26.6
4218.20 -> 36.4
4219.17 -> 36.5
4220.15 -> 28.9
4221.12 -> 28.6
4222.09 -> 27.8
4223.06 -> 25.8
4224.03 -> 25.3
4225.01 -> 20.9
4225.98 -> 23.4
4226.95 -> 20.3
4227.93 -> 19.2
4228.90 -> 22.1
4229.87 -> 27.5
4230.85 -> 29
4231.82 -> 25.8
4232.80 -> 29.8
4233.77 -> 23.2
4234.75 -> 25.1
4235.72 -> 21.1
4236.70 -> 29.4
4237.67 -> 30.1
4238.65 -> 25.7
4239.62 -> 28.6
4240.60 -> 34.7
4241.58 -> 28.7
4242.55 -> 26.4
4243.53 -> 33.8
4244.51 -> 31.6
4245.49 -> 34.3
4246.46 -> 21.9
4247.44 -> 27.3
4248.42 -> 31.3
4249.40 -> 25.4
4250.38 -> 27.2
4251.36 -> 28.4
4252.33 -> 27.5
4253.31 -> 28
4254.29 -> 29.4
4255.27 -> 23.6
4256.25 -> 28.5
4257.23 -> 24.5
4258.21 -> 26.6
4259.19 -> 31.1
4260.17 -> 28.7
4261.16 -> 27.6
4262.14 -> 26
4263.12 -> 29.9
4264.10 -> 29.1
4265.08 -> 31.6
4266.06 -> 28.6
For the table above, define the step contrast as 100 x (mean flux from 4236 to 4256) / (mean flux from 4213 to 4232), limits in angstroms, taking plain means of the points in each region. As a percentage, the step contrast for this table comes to 109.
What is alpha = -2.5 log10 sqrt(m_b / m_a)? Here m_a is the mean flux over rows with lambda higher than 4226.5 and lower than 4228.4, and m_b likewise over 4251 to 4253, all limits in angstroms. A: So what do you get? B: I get -0.19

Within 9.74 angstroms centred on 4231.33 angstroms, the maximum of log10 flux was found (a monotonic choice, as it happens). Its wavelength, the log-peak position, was 4232.80 angstroms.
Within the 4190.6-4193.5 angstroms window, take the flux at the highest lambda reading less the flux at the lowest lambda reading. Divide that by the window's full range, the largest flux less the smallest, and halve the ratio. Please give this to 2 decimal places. 0.50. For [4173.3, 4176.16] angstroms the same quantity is -0.50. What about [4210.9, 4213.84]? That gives -0.30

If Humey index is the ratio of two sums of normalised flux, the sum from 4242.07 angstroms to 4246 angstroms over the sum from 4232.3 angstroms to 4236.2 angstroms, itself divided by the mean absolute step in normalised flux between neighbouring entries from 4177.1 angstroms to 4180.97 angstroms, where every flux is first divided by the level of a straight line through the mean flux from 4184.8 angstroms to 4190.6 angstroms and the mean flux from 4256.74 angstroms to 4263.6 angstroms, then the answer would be 10.4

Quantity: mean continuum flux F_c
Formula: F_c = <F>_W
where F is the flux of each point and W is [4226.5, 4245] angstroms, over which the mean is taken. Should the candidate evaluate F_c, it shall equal 27.0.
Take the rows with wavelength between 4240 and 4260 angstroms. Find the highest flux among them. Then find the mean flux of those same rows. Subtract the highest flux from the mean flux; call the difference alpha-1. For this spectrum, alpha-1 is -6.2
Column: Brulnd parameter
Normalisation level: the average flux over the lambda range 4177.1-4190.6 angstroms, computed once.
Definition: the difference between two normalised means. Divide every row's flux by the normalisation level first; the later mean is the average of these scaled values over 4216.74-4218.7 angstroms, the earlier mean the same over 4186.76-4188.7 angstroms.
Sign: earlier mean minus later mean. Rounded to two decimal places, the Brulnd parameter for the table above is -0.15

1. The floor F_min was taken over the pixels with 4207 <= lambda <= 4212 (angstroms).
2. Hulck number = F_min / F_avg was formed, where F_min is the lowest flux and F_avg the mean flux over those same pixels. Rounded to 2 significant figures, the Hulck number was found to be 0.85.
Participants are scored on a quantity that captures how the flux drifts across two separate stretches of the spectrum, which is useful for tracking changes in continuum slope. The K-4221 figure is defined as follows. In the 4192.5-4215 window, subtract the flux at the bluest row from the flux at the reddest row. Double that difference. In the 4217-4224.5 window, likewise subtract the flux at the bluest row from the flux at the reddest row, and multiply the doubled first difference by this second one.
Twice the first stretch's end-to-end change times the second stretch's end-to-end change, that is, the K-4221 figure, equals 14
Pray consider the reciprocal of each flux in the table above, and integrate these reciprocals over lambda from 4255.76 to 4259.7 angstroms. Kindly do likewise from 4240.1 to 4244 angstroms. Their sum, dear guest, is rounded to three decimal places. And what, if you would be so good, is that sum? 0.271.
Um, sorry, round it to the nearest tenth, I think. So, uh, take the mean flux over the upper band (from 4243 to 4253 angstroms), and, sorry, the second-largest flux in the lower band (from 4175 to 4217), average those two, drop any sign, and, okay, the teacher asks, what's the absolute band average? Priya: 30.7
